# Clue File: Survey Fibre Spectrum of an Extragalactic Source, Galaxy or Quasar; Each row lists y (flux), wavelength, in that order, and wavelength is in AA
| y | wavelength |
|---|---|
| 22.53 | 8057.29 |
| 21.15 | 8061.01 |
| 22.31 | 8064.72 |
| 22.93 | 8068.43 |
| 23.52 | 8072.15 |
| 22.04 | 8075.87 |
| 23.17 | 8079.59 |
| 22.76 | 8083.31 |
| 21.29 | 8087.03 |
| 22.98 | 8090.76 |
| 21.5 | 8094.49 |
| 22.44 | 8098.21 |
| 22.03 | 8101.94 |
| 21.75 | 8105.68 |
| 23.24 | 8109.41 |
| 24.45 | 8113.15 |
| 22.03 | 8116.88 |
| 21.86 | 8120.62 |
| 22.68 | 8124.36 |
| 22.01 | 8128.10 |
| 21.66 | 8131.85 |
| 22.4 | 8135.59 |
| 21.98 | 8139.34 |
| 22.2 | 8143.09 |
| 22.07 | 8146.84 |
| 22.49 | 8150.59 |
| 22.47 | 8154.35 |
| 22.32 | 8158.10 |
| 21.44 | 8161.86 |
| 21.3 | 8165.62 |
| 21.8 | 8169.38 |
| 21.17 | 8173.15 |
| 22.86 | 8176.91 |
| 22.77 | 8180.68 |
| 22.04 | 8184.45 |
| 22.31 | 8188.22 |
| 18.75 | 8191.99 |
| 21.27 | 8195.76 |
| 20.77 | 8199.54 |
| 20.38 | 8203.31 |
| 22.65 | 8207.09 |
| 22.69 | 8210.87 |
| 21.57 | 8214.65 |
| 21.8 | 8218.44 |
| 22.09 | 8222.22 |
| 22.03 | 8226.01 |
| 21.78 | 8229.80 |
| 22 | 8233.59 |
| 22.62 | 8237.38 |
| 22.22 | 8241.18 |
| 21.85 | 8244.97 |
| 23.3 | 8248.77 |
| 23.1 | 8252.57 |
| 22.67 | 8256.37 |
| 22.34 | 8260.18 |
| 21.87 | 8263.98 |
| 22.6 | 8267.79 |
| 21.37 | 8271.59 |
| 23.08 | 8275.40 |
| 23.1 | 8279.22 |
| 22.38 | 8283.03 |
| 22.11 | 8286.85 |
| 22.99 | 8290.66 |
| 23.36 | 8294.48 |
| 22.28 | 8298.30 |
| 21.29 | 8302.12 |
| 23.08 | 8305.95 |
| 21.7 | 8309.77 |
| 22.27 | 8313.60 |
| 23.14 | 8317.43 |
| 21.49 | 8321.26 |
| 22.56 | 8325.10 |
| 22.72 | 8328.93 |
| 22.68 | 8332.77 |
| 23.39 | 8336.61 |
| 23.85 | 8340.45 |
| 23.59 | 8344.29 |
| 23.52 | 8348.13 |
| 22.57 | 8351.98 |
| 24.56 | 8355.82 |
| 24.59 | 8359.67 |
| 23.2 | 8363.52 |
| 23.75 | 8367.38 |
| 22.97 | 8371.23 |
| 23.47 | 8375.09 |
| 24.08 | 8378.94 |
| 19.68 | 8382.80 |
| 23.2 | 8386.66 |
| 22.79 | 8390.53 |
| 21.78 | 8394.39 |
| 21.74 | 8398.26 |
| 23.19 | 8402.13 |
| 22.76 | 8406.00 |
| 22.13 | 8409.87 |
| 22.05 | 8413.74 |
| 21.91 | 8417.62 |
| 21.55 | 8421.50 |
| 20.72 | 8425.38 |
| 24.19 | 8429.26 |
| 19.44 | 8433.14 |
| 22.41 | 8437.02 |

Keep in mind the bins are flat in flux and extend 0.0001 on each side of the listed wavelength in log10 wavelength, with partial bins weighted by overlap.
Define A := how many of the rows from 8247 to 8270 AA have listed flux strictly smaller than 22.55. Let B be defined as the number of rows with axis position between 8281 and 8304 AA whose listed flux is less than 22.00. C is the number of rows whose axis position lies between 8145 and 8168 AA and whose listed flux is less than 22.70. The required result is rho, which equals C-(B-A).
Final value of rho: 7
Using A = 2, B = 1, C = 6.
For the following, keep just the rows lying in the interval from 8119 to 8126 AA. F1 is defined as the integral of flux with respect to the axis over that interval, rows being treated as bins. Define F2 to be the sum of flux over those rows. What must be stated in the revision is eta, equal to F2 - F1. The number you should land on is -111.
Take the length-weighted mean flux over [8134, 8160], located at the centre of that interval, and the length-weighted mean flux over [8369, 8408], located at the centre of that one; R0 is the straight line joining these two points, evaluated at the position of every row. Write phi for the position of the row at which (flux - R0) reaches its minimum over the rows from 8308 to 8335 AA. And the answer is 8321.26 AA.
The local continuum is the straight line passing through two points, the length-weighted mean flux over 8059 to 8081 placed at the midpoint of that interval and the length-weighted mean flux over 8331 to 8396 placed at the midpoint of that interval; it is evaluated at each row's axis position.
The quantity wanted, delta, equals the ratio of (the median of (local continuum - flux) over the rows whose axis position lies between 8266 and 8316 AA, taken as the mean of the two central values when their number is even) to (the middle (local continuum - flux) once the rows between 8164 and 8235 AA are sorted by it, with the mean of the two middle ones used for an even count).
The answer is 0.65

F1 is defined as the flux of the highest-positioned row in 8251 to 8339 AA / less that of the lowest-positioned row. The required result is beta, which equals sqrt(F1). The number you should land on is 0.54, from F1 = 0.3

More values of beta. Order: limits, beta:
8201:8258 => 1.51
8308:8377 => 1.33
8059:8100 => 1.14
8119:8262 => 0.69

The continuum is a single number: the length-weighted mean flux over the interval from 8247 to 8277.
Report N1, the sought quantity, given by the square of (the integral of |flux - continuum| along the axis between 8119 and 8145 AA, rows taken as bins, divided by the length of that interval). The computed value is 0.21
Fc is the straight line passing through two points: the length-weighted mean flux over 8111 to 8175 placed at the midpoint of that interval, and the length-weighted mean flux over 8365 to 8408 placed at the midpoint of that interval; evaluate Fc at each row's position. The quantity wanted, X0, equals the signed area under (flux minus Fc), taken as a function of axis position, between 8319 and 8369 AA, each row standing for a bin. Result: 34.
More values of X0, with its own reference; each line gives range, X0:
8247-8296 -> 10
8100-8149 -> 12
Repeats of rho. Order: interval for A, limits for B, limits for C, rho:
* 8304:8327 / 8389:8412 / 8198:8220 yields 7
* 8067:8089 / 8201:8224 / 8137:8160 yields 5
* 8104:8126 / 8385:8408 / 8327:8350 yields 2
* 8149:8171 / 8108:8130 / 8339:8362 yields 6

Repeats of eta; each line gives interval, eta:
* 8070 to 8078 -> -137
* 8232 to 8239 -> -112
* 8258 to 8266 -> -133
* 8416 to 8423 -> -109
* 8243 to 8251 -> -136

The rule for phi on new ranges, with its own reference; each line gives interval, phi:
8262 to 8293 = 8271.59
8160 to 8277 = 8191.99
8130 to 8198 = 8191.99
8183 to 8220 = 8191.99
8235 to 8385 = 8382.80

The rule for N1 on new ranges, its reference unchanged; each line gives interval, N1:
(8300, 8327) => 0.42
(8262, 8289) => 0.26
